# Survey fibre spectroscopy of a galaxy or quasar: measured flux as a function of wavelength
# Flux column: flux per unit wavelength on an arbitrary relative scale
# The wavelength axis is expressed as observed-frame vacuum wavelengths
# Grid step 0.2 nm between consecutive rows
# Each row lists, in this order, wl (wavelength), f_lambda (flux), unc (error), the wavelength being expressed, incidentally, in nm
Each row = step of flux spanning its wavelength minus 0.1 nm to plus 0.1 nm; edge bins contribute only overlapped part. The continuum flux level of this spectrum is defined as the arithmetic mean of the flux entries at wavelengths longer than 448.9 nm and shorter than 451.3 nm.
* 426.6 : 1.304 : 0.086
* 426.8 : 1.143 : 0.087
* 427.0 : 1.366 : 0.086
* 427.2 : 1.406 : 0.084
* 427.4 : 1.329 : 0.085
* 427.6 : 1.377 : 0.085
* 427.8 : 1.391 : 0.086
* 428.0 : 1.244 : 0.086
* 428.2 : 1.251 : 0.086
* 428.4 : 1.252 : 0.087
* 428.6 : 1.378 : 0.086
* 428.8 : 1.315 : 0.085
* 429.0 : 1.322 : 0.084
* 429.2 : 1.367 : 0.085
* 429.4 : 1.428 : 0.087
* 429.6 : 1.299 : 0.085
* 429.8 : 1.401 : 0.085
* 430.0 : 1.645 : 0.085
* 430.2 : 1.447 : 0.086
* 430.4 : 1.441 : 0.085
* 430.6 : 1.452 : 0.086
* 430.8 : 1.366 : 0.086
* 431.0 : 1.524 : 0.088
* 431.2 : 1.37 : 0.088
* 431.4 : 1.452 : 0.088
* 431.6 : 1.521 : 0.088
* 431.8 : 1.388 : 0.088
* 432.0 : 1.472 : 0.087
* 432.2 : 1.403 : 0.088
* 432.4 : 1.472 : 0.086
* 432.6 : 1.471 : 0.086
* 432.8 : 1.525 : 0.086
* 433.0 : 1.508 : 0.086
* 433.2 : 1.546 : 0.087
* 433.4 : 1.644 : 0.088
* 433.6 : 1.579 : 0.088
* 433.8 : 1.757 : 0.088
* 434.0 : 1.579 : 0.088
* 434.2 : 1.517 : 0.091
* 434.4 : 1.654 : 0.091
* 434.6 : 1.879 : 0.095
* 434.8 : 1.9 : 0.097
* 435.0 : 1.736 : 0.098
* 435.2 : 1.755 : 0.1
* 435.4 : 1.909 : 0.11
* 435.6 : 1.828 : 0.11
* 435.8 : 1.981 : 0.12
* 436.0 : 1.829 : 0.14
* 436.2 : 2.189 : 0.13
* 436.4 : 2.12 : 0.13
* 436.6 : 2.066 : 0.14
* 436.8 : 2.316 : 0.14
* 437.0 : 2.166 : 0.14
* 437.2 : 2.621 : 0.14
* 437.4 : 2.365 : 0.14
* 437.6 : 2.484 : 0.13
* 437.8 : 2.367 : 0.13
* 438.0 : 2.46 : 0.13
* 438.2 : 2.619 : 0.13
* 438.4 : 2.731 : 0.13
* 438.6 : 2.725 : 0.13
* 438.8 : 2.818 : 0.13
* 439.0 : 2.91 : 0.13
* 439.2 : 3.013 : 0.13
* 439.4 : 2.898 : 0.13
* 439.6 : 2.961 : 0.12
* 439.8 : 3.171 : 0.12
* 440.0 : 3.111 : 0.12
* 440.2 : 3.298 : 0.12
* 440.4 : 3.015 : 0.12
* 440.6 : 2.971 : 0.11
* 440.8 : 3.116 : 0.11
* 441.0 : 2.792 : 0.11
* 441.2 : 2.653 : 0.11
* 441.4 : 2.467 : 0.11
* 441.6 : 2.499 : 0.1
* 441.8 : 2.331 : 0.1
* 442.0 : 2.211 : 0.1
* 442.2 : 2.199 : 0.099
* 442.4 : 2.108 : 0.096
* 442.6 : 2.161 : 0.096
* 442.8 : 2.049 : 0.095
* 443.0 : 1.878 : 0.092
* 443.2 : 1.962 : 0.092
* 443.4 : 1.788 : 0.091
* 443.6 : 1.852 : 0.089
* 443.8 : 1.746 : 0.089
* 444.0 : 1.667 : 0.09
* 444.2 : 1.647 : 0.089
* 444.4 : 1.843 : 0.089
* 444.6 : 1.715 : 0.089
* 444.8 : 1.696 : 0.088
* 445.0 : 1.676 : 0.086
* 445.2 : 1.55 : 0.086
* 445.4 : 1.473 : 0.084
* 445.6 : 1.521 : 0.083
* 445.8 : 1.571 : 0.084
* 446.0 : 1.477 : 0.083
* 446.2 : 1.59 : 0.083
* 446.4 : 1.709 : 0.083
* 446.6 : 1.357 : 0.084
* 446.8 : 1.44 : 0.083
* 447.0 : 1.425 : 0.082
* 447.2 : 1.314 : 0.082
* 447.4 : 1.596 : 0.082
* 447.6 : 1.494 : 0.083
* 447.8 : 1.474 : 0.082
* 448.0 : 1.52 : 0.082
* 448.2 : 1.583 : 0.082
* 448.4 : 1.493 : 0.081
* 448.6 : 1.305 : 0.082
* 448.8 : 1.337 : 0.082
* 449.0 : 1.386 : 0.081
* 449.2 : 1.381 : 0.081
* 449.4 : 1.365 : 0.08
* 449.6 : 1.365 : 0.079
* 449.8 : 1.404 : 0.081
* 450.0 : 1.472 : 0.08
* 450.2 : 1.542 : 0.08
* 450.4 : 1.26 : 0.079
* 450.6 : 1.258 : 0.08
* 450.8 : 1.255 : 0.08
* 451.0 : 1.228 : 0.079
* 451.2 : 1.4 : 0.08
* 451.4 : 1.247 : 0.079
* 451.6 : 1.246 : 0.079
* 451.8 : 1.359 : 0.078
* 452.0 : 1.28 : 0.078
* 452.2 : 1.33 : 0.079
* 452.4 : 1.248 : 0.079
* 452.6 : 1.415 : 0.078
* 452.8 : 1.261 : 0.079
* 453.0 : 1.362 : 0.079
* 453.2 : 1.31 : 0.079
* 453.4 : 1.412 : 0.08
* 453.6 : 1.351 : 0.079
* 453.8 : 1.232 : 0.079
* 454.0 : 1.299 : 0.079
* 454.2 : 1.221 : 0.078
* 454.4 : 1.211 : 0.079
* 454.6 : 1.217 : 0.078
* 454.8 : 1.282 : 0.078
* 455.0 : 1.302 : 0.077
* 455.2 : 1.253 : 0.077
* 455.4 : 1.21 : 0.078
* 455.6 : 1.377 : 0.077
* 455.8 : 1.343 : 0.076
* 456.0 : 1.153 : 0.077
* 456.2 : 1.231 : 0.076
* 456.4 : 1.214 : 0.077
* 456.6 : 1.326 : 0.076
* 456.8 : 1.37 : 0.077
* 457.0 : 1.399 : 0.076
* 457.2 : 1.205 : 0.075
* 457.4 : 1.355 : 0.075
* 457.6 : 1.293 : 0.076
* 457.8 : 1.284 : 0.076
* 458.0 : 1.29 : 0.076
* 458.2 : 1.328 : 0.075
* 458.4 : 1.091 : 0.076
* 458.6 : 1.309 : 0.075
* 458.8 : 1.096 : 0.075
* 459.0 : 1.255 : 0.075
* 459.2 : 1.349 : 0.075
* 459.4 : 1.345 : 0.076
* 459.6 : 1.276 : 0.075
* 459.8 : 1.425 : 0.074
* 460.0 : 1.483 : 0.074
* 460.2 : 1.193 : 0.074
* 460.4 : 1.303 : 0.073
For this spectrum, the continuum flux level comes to 1.36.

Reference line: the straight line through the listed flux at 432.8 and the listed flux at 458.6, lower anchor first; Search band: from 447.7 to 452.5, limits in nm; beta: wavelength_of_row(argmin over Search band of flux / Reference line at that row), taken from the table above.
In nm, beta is 451.0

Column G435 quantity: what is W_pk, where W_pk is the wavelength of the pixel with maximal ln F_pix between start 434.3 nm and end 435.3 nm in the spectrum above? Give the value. 434.8 nm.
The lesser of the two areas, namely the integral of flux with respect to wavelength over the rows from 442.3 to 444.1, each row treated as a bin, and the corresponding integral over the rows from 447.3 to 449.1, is 2.64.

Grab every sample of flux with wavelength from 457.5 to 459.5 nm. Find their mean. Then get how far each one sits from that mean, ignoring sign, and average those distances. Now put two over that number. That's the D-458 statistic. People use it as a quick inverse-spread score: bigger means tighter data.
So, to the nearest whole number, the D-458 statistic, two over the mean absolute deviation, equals 29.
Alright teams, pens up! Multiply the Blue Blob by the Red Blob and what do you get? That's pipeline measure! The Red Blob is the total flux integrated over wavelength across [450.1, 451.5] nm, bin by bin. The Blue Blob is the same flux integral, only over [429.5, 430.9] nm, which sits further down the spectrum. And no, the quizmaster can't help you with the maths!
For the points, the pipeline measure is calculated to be 3.7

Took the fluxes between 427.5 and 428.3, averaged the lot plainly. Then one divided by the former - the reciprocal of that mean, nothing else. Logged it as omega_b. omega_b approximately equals 0.76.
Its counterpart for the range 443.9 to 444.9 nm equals 0.58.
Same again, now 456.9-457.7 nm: 0.76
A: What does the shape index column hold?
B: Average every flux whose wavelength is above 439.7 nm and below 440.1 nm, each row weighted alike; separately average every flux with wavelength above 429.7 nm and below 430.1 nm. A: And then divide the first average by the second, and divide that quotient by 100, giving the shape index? 0.0206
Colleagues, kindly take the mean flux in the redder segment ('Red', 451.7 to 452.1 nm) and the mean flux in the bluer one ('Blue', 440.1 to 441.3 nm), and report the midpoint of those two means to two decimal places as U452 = 2.15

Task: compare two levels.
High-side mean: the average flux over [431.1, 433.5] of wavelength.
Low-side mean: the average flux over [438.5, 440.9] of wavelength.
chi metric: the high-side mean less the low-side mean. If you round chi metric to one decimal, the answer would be -1.5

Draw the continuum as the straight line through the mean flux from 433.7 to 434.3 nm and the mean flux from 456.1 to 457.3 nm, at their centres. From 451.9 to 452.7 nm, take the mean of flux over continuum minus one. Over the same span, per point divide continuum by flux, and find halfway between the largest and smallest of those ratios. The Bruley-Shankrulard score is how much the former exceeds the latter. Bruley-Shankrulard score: -1.0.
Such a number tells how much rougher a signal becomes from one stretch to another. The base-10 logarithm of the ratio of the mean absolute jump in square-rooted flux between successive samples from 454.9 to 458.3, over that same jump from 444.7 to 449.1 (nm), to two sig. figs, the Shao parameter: -0.079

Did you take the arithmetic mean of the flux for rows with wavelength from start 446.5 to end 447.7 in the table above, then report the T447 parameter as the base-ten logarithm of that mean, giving 0.158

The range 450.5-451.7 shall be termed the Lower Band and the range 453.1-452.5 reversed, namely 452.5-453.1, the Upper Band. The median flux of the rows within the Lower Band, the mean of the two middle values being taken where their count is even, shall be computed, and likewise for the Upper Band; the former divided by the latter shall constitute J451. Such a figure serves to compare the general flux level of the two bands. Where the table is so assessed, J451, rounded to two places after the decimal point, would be 0.92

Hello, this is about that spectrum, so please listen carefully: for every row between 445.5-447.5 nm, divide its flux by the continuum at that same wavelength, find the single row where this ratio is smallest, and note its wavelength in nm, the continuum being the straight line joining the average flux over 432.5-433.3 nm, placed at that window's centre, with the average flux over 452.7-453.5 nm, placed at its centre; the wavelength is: 447.2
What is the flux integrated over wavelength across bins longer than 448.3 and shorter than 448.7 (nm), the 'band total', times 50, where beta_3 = 28.0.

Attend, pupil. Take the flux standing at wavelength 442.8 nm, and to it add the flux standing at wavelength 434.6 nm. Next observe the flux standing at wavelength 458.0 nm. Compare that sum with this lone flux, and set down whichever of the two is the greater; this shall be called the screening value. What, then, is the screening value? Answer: 3.93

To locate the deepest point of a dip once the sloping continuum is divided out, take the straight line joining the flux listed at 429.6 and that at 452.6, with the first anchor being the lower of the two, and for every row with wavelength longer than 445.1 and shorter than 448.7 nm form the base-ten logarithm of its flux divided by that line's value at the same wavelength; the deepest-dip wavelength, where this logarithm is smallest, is 448.6 nm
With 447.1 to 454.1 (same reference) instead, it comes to 453.8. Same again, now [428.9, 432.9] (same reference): 429.6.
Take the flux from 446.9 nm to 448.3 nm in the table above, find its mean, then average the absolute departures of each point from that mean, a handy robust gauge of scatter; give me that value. 0.070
